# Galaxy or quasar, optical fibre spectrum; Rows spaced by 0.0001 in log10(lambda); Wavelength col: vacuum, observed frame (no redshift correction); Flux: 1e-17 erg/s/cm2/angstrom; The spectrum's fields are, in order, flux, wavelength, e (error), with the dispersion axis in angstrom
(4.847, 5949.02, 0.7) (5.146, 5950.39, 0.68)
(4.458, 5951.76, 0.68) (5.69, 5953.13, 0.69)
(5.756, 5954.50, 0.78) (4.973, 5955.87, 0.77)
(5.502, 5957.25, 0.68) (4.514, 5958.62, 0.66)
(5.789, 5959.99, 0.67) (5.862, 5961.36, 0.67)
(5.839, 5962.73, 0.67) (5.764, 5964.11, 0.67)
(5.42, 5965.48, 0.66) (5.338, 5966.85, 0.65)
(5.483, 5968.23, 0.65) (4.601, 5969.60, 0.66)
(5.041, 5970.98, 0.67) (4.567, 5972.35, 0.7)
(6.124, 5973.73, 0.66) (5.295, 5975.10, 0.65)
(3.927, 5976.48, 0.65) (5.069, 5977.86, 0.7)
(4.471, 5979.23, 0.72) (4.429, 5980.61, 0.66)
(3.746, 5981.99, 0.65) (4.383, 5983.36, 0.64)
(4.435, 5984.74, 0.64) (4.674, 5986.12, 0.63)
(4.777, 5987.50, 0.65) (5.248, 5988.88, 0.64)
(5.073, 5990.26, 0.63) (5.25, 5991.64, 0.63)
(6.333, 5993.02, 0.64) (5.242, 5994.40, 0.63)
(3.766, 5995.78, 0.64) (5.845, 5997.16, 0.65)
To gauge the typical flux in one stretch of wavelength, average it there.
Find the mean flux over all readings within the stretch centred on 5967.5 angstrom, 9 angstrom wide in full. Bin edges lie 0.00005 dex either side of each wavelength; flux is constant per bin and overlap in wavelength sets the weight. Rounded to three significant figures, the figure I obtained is 5.27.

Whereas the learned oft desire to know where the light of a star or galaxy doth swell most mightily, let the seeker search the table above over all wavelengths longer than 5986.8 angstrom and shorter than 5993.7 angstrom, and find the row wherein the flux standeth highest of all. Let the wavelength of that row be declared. 5993.02 angstrom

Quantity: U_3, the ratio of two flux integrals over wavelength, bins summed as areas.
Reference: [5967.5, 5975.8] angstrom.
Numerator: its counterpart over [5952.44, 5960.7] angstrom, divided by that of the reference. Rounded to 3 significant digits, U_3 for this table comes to 1.03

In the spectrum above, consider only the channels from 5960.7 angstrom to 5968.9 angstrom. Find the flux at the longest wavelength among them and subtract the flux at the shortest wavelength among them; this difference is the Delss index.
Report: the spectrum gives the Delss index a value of -0.38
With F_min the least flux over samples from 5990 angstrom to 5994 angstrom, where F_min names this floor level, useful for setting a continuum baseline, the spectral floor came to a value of 5.073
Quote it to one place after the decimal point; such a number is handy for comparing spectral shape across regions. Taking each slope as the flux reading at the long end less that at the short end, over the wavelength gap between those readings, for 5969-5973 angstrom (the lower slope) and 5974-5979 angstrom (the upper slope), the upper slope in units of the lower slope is 6.6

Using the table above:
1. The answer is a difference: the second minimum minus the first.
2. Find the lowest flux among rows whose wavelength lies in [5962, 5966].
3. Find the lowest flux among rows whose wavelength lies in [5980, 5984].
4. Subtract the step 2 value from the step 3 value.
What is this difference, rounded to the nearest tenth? -1.7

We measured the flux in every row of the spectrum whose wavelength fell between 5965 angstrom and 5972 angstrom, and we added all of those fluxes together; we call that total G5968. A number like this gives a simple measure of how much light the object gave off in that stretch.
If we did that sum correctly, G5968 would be 25.9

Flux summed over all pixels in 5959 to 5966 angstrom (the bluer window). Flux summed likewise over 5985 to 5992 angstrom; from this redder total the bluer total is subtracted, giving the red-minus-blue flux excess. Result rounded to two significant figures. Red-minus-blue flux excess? -3.7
